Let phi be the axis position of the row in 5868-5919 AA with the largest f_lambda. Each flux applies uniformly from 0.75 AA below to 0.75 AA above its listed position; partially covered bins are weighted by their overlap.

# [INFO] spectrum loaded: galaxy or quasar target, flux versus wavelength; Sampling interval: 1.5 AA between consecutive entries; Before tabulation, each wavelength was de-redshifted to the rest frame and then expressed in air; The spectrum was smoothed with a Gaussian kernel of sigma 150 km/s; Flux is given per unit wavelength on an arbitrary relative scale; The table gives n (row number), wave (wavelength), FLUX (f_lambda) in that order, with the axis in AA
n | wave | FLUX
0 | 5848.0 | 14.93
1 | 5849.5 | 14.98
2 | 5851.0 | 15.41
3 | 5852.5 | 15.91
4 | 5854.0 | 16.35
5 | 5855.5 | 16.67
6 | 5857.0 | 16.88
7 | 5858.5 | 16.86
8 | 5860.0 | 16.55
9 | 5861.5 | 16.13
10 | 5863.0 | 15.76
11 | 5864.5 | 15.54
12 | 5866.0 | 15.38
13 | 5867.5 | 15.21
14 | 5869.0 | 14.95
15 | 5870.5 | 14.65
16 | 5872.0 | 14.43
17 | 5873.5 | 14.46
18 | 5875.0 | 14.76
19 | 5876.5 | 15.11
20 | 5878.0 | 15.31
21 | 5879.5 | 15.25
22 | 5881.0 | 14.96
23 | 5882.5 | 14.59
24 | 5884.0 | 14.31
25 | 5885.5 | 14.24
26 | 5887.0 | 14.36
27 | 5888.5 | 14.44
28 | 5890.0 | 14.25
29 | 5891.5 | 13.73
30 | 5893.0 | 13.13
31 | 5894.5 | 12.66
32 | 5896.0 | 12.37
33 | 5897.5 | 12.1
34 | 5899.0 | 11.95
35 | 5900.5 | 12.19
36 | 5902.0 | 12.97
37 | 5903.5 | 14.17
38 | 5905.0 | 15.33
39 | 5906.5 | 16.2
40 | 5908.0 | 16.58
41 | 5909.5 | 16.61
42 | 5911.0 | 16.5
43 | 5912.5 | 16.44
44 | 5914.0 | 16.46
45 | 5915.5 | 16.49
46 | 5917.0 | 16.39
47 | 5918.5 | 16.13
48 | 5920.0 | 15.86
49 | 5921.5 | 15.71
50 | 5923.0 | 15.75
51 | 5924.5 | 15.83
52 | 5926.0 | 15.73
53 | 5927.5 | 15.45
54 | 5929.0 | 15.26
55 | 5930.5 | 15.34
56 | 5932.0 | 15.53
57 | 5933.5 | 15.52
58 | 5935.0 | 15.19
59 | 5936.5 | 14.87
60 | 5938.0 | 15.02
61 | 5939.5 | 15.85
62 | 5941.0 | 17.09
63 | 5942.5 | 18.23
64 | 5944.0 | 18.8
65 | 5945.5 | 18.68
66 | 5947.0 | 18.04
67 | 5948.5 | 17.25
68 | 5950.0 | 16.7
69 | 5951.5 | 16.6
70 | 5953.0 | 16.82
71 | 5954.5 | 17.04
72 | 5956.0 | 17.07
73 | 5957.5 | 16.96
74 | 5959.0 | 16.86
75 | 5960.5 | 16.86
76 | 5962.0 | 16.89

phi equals 5909.5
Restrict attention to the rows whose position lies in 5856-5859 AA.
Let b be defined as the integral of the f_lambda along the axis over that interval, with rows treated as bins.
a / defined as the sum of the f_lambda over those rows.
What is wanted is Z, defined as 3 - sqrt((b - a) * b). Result -26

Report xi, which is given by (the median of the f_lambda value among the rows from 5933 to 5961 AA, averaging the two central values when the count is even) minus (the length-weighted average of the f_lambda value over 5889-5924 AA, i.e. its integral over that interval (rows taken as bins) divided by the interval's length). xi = 2.1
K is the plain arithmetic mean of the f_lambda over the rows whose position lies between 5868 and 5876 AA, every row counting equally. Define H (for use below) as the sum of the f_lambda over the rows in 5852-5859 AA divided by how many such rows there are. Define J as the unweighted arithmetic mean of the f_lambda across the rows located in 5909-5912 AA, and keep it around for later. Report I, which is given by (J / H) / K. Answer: 0.068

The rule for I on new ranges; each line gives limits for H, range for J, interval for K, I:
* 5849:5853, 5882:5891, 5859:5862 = 0.057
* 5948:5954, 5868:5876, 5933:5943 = 0.054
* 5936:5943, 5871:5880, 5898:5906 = 0.069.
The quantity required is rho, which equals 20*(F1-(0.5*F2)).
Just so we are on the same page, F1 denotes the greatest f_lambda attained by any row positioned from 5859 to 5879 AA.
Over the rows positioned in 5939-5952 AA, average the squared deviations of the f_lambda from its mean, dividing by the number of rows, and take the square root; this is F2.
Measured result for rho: 321.4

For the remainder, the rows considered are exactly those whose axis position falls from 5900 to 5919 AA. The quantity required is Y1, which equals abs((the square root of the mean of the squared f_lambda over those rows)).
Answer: 15.6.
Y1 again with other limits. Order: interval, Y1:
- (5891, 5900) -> 12.7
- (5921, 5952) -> 16.4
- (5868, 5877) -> 14.7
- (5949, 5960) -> 16.9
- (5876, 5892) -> 14.6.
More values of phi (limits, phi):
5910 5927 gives 5911.0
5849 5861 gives 5857.0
